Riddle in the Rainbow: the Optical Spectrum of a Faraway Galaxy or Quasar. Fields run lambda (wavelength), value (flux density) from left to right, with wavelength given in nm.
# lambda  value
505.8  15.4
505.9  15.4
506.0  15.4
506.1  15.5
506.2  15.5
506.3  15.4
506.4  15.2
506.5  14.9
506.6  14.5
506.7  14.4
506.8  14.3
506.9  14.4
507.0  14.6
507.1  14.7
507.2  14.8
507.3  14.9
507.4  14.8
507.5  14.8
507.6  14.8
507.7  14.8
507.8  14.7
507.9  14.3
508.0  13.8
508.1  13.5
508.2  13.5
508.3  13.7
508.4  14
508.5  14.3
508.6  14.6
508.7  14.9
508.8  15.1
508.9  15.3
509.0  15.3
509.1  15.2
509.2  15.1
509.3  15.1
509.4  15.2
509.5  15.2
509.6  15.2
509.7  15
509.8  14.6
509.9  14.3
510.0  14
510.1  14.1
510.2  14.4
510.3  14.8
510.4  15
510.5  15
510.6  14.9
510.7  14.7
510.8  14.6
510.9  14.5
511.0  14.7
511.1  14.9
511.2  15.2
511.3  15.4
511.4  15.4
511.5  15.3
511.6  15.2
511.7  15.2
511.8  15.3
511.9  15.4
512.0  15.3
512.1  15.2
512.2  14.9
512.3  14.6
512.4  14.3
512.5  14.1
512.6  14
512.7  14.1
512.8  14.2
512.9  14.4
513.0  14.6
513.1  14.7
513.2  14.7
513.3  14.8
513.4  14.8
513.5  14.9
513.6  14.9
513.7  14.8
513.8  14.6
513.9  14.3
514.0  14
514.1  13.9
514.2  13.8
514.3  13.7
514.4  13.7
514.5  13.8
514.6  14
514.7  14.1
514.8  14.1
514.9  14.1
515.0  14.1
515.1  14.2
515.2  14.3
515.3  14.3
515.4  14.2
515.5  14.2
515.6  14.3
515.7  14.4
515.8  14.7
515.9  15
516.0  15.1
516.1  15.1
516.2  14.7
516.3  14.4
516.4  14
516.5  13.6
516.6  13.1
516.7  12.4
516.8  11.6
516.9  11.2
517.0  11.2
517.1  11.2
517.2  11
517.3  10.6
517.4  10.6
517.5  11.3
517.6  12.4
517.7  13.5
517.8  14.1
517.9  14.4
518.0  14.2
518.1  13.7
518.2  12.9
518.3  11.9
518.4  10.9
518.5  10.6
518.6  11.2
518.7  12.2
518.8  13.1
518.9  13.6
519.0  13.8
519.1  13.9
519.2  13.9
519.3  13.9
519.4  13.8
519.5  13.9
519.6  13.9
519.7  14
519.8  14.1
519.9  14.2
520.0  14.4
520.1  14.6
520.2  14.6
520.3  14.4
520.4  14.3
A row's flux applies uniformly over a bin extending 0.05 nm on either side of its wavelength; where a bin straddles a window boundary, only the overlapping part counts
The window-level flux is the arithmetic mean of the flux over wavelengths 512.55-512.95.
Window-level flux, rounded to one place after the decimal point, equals 14.2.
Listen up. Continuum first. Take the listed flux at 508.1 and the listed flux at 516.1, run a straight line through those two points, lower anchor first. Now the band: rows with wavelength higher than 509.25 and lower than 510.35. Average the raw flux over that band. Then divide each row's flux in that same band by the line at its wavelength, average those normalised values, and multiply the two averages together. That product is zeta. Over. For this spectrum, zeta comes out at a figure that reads 15.7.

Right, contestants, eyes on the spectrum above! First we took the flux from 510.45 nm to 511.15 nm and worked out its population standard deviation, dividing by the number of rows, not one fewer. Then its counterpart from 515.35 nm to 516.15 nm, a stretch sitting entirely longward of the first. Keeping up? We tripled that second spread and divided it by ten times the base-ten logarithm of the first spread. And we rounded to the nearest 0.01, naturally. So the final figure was -0.14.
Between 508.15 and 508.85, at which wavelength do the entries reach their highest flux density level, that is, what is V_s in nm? 508.8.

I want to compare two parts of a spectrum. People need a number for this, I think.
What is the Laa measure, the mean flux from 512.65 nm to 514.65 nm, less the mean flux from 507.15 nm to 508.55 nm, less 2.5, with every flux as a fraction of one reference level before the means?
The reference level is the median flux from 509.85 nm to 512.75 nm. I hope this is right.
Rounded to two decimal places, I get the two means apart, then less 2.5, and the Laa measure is -2.50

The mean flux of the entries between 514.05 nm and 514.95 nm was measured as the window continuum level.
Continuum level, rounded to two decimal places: 13.91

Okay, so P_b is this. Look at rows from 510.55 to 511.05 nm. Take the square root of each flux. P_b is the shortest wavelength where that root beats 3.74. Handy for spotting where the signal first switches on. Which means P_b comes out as 510.6 nm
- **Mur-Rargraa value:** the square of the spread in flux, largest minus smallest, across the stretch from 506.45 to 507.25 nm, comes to 0.4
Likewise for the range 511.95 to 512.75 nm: 1.7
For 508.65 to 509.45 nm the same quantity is 0.2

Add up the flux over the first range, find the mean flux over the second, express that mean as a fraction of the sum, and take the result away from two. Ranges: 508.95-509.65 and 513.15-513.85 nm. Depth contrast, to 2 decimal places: 1.86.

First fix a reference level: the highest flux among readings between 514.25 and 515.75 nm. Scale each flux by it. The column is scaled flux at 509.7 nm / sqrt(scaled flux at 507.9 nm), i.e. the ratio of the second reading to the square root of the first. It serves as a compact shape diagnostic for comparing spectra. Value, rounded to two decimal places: 1.05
